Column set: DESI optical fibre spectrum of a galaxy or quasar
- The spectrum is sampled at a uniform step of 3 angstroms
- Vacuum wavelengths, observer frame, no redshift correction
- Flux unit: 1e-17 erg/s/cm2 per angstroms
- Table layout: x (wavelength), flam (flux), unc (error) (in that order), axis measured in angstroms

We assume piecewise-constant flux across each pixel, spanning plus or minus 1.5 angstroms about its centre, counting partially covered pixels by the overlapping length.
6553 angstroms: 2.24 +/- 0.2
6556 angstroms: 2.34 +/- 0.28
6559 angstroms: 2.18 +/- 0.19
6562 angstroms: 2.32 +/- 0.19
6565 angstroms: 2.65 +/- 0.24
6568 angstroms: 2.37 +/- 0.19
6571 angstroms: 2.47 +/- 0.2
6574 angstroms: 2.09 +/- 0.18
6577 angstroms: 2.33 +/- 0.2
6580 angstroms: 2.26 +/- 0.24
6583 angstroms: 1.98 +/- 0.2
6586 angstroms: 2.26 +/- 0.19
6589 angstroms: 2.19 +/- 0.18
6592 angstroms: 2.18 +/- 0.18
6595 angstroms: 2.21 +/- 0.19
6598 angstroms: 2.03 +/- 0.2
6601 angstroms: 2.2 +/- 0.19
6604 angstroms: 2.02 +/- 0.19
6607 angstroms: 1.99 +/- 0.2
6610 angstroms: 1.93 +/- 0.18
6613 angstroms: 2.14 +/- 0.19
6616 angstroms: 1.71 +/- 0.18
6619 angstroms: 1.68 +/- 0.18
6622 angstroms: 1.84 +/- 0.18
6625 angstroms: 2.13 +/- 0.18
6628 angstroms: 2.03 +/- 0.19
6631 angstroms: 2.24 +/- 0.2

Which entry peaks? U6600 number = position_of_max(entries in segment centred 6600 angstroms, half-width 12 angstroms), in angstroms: 6595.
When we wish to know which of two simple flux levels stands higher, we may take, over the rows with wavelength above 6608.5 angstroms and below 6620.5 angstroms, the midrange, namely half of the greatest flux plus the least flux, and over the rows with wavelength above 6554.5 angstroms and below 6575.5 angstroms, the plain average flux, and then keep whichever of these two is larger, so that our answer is 2.35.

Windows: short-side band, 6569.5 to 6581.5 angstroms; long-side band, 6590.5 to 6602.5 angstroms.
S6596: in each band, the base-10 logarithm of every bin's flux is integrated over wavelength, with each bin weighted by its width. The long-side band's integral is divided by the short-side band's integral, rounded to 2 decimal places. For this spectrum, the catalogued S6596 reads 0.93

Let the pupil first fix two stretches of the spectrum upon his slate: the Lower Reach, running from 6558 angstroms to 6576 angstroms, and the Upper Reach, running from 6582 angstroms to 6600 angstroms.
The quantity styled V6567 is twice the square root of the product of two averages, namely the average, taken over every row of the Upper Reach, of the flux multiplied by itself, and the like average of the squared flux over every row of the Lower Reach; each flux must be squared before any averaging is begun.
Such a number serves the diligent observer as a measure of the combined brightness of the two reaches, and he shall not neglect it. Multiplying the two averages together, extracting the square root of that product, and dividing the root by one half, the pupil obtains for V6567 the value 10.1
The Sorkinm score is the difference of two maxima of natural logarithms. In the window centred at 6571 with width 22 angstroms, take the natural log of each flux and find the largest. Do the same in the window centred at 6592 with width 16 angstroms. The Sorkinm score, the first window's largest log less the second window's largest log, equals 0.16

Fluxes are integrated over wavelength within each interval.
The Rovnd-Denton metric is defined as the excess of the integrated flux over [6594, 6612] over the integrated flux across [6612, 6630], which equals 2.5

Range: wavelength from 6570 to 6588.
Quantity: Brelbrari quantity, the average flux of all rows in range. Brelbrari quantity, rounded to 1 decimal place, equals 2.2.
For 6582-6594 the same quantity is 2.2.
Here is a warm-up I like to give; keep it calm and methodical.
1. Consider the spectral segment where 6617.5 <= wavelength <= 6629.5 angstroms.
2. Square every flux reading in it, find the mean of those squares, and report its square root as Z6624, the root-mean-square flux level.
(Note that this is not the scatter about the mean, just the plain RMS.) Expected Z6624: 1.93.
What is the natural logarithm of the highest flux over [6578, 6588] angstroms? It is 0.82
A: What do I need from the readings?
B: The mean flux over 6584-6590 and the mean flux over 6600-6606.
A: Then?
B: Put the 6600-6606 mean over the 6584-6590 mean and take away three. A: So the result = -2.05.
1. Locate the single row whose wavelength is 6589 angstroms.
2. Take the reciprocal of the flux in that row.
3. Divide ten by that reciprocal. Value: 21.90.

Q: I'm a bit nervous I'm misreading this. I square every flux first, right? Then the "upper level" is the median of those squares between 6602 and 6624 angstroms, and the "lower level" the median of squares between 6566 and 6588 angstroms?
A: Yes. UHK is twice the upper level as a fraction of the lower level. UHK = 1.5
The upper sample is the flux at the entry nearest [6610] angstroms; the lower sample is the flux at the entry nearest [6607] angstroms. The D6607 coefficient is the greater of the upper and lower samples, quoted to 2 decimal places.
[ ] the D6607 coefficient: 1.99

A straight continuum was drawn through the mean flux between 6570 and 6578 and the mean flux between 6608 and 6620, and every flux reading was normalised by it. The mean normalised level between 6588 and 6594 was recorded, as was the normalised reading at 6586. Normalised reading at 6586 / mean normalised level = 1.01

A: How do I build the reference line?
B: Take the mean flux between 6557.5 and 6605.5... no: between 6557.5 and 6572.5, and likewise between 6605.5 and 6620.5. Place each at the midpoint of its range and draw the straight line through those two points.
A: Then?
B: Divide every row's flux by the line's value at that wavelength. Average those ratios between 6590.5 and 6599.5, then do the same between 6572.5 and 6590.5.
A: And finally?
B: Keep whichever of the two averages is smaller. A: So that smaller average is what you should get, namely 0.98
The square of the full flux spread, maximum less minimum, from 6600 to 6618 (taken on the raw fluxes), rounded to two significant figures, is 0.24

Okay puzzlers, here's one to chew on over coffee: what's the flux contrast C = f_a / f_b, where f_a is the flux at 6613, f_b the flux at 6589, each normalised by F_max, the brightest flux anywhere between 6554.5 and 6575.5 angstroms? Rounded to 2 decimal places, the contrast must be 0.98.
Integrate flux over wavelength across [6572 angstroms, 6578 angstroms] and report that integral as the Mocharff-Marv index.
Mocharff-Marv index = 13.3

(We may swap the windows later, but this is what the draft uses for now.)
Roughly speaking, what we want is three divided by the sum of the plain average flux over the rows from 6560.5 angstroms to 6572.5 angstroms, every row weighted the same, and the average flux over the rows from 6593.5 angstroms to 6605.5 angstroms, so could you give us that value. 0.66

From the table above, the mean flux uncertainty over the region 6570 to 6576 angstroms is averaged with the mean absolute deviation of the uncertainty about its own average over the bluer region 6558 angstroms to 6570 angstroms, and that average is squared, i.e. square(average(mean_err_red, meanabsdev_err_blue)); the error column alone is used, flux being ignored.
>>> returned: 0.0109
